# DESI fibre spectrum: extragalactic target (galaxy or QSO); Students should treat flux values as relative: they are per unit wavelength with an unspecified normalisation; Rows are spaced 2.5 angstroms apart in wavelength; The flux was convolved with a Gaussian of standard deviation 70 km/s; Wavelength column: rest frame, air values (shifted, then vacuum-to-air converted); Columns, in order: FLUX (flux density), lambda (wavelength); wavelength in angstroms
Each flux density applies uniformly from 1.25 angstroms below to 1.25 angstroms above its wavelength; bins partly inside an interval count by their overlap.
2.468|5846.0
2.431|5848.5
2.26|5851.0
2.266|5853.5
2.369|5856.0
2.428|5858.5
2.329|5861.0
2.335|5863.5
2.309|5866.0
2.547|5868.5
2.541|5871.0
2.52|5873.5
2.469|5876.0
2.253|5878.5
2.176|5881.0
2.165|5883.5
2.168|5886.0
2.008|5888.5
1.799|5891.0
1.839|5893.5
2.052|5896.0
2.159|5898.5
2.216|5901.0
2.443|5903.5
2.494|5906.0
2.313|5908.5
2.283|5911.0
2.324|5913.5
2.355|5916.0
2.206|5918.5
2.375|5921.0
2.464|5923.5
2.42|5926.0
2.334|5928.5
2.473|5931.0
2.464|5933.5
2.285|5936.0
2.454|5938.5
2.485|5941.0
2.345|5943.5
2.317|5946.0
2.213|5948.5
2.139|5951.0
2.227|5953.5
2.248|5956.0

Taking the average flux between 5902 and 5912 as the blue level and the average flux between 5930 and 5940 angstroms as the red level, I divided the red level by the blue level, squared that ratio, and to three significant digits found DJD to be 1.03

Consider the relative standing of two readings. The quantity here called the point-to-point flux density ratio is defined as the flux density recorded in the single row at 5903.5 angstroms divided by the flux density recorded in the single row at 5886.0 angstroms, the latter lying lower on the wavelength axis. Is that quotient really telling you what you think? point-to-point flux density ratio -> 1.13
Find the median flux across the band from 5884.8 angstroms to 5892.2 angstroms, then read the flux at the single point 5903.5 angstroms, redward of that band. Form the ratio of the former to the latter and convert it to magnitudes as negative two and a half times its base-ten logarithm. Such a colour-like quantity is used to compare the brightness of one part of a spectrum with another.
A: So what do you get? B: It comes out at 0.213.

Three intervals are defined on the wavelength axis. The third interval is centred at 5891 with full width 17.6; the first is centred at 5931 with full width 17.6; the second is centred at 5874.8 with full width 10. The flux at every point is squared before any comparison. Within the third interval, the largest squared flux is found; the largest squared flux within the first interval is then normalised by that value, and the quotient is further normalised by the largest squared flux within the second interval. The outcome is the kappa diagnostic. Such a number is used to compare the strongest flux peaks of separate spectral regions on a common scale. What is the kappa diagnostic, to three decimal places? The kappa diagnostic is 0.202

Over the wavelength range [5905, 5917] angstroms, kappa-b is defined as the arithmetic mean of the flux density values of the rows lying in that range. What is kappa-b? 2.35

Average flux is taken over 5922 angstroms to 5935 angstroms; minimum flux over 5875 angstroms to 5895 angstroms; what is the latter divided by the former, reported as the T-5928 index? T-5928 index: 0.74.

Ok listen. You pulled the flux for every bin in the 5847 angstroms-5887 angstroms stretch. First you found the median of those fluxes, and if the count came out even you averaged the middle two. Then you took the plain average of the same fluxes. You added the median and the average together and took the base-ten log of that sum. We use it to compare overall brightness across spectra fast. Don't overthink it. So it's 0.670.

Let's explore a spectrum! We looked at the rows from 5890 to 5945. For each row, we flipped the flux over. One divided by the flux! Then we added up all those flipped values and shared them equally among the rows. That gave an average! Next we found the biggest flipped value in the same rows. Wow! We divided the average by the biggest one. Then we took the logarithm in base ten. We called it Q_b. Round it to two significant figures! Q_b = -0.10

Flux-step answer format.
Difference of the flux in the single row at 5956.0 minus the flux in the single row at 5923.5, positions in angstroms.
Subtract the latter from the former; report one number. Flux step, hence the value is -0.22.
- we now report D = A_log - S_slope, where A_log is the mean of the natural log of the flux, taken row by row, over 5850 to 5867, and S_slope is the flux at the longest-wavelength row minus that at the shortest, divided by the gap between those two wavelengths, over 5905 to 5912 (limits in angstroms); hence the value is 0.887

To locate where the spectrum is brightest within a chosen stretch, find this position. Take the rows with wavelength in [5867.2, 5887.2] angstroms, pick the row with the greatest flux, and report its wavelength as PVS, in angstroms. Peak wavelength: 5868.5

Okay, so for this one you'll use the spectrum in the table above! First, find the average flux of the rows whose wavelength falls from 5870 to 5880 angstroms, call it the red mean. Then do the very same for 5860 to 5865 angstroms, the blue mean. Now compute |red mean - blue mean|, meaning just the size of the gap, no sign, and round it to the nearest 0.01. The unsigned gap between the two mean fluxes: 0.11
